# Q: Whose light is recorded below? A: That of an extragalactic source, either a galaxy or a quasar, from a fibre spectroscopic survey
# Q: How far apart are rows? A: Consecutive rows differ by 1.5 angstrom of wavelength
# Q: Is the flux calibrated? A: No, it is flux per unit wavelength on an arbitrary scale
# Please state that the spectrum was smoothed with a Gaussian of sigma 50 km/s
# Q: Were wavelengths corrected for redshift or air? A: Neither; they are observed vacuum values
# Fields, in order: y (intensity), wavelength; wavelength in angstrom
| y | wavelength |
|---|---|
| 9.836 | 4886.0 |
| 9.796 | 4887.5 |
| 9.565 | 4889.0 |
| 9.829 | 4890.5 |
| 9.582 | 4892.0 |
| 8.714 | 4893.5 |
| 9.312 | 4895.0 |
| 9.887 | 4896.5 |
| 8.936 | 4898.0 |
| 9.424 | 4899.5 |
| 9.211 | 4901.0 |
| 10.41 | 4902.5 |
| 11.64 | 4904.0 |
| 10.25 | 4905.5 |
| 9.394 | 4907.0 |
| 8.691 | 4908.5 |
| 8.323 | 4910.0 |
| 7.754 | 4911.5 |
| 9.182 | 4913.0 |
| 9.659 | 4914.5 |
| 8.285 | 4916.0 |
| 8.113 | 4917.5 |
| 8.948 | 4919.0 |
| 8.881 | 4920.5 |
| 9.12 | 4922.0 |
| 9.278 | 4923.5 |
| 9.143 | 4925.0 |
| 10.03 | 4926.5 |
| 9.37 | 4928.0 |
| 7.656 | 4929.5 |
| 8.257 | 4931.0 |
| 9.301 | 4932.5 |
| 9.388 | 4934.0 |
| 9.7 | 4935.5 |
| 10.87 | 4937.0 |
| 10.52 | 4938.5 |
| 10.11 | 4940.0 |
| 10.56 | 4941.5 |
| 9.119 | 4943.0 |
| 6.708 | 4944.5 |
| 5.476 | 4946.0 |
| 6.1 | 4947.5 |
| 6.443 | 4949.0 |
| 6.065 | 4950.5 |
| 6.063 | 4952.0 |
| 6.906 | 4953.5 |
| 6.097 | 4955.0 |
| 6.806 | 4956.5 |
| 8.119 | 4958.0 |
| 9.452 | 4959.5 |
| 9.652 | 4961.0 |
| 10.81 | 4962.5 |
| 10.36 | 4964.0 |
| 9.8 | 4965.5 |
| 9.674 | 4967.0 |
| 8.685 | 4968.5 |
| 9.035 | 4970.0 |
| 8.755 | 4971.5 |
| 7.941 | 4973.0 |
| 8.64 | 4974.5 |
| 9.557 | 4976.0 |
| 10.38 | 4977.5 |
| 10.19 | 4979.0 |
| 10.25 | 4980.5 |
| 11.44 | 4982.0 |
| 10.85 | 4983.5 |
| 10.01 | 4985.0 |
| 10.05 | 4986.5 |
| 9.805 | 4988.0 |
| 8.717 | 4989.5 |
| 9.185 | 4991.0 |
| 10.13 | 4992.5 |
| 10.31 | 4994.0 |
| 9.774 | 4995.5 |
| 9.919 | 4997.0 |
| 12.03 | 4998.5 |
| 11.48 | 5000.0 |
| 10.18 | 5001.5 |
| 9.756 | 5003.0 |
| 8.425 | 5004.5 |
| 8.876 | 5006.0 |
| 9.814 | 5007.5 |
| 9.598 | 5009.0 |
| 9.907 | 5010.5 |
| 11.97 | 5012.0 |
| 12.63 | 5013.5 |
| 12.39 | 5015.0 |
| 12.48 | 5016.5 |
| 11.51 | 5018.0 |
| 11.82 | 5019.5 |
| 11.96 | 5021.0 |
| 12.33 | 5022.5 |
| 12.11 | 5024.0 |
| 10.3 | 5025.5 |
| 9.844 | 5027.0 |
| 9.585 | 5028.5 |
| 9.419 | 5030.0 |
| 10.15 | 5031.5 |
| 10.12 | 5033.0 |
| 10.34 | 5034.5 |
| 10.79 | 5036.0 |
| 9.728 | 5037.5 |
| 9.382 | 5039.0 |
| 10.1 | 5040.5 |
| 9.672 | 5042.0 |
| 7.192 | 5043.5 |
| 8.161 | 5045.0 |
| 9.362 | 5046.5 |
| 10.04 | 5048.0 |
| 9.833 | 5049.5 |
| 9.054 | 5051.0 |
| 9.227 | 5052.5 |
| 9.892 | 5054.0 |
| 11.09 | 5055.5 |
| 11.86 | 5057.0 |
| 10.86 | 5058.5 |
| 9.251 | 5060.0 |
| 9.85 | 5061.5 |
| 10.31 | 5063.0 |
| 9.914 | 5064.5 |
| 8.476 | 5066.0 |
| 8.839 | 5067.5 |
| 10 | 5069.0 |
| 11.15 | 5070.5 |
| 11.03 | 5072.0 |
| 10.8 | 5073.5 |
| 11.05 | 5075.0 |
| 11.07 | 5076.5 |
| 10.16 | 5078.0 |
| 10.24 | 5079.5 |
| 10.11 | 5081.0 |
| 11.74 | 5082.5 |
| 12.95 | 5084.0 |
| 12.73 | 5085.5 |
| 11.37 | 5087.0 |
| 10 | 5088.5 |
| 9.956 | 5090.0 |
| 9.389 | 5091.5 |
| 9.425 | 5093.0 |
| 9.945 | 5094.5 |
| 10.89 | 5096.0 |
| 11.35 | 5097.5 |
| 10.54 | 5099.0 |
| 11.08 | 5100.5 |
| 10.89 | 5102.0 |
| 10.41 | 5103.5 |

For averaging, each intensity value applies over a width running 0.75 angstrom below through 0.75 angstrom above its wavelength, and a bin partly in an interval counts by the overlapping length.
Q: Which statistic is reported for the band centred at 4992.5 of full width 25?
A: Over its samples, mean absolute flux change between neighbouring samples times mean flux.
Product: 7.6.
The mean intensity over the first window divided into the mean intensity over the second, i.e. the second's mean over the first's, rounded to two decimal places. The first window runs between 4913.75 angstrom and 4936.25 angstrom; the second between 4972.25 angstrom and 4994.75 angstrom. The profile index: 1.09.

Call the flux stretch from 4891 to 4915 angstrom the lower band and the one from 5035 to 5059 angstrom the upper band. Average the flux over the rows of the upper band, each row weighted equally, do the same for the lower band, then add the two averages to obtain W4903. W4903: 19.2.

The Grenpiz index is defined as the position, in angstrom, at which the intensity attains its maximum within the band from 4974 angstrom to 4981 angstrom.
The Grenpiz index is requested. 4977.5 angstrom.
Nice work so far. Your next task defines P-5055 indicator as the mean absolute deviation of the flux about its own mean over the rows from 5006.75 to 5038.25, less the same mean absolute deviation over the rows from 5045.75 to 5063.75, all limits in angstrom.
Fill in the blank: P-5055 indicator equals 0.4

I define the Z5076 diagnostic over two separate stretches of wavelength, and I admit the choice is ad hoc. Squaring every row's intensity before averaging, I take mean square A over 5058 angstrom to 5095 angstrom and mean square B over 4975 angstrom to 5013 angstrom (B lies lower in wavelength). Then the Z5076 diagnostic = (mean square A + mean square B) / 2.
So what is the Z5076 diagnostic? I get 106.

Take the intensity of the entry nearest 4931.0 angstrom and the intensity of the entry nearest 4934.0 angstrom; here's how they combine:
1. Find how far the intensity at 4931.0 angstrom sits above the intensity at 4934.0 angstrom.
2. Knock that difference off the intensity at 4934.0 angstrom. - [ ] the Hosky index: 10.5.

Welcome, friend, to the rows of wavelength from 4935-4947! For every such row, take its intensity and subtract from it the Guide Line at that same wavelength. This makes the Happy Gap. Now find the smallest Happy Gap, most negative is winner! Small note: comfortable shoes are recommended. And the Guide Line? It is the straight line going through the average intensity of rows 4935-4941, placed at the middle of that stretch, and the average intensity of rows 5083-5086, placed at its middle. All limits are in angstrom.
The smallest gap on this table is -5.0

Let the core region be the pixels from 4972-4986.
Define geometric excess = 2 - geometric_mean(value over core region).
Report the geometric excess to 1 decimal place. -7.9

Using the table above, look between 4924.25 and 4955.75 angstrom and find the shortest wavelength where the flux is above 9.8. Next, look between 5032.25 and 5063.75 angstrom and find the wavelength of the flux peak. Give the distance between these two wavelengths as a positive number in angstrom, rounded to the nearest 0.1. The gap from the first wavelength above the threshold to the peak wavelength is 130.5 angstrom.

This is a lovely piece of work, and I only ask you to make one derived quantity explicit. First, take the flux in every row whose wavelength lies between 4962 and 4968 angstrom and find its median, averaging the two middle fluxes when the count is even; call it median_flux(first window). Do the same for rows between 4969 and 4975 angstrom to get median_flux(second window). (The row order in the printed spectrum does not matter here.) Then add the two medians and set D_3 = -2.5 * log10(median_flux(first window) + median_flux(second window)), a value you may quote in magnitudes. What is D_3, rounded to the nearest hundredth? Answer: -3.18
